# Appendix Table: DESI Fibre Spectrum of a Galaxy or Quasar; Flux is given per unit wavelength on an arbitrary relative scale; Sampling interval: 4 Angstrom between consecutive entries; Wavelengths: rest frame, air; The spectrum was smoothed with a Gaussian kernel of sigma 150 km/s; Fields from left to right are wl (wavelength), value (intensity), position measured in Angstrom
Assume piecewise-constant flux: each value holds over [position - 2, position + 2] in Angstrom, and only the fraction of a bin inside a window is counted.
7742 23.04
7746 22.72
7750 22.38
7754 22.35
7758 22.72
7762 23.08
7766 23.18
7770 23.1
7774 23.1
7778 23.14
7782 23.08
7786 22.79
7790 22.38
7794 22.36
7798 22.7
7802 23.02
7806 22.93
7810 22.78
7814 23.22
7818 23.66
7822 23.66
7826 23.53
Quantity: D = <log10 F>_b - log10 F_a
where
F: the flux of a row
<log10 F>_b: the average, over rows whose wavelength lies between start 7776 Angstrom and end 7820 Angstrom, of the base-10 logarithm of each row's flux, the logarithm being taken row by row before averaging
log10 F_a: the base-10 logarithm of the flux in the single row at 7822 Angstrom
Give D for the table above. -0.014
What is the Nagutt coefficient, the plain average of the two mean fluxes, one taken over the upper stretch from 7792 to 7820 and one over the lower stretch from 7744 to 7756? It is 22.7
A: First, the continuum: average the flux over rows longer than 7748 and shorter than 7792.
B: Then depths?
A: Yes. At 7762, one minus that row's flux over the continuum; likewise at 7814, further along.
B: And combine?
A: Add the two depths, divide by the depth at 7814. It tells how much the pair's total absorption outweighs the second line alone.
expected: 1.6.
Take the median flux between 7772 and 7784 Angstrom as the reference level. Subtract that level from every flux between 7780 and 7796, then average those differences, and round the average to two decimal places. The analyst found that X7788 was -0.45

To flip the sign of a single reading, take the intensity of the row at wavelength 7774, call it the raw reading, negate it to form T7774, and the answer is -23.1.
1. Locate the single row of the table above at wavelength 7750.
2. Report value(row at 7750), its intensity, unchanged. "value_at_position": 22.38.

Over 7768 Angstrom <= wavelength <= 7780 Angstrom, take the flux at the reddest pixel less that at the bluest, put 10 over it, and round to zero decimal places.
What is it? 250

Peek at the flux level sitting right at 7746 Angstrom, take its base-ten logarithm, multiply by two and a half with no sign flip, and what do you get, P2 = 3.39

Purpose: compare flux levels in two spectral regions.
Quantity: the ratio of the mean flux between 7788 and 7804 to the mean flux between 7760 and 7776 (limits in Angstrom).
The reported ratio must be 0.98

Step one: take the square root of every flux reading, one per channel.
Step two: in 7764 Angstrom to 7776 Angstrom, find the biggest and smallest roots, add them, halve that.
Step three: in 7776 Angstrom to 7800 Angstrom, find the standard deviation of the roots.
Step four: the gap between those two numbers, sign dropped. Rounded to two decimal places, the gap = 4.78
